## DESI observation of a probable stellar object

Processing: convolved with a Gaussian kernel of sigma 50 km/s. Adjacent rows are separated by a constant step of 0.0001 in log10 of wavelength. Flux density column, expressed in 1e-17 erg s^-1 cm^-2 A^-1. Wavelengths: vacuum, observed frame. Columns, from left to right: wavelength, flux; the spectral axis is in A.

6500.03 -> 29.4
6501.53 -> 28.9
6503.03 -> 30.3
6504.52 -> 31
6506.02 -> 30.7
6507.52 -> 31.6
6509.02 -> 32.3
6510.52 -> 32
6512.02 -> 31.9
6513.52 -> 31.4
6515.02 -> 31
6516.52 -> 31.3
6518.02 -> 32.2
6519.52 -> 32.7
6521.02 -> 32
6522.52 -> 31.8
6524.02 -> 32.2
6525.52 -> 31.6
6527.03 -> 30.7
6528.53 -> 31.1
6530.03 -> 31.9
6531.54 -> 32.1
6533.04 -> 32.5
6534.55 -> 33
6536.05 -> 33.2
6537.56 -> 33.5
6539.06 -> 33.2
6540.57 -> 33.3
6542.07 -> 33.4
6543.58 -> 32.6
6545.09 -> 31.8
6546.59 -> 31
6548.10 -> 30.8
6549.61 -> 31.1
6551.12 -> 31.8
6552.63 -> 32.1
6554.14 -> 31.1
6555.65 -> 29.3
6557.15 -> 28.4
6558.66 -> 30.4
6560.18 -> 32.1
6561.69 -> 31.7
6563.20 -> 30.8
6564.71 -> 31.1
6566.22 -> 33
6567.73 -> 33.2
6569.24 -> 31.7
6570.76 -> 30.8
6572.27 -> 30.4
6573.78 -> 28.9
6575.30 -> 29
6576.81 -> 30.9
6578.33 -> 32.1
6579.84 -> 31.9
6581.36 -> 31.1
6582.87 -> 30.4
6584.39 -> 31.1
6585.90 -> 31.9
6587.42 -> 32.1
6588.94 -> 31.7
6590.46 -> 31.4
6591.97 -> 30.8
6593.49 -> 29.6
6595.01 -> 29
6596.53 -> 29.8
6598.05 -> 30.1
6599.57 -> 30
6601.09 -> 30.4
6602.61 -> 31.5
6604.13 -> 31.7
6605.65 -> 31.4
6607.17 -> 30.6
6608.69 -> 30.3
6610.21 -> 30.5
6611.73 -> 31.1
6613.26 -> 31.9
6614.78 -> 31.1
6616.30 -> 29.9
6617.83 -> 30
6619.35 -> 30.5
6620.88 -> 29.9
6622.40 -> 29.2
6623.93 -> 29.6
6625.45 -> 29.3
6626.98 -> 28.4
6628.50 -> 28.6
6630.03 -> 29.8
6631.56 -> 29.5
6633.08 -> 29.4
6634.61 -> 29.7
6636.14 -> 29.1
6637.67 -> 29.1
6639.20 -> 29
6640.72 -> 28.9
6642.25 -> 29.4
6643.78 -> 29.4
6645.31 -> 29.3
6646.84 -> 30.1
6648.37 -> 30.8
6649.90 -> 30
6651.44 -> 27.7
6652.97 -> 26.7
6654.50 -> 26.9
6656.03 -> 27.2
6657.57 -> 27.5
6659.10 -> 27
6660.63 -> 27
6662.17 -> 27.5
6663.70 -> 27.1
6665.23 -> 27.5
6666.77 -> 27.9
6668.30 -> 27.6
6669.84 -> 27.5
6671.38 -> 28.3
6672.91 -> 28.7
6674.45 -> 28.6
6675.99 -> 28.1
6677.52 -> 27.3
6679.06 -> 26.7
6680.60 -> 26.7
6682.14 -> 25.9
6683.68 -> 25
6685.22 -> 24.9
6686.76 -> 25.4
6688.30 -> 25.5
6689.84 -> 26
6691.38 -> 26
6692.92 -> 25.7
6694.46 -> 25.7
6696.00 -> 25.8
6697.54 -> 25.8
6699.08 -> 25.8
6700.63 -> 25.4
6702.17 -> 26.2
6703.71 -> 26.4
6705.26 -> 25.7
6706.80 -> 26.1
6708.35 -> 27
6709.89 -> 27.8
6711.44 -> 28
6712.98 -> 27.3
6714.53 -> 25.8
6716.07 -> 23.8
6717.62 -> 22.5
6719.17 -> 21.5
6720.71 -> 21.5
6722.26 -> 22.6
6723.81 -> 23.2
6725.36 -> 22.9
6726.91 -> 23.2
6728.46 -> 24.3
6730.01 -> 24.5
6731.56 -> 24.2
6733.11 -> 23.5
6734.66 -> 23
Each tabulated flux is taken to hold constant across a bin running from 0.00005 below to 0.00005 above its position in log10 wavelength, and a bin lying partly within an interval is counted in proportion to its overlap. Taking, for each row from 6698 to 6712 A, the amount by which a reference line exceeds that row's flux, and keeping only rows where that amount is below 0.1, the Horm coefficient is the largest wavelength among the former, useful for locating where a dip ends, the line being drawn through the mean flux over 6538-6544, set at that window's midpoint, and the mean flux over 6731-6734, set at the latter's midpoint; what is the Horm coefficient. 6711.44 A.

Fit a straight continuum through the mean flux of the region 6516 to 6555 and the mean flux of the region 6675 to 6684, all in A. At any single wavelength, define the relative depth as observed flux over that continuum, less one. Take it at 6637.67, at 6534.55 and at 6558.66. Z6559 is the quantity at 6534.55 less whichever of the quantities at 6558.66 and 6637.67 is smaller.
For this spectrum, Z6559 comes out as 0.05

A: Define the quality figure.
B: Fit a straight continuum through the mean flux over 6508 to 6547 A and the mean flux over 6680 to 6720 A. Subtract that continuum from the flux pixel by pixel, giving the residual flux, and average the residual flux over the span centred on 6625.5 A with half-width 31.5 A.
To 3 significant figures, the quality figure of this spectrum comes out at 1.20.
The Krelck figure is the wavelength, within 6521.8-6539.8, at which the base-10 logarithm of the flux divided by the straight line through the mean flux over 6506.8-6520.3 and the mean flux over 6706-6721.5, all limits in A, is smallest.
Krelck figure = 6527.03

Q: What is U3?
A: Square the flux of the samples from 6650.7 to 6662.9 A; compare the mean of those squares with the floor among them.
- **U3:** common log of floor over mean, -0.016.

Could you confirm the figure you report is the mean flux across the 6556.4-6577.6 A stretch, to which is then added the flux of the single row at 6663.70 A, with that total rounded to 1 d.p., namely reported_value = 58.0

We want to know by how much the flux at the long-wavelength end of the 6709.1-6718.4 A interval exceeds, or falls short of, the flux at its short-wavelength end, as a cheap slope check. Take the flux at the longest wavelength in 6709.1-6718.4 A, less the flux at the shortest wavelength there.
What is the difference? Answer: -5.30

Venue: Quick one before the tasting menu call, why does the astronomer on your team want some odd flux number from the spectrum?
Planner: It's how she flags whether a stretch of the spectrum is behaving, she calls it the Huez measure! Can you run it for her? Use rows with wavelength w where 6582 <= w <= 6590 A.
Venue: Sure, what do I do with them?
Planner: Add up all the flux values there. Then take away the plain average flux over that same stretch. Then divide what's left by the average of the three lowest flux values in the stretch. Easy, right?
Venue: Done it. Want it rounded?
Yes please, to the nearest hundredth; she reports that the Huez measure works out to 4.05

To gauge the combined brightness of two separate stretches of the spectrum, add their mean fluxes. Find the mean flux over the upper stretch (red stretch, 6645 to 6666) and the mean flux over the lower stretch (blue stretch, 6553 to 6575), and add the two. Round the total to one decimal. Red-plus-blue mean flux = 58.9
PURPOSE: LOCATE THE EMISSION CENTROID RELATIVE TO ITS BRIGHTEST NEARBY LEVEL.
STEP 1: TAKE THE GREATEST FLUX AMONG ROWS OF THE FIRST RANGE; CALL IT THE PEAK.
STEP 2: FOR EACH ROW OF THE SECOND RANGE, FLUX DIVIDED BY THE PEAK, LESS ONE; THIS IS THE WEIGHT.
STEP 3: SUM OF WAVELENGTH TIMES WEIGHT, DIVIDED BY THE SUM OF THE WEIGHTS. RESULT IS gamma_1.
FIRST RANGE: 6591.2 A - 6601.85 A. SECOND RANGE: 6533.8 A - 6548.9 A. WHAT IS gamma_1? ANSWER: 6539.4 A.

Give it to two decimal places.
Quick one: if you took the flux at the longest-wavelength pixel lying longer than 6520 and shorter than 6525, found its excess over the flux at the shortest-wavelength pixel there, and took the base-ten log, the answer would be -0.70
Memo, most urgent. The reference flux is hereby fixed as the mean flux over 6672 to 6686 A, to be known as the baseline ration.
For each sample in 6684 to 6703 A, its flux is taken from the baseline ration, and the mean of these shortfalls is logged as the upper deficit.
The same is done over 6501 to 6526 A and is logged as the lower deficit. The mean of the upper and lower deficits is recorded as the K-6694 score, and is -1.7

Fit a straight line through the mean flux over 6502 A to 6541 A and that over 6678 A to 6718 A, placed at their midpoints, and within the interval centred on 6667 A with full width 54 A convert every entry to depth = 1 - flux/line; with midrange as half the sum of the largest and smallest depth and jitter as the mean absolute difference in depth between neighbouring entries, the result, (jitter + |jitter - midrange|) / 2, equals 0.033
